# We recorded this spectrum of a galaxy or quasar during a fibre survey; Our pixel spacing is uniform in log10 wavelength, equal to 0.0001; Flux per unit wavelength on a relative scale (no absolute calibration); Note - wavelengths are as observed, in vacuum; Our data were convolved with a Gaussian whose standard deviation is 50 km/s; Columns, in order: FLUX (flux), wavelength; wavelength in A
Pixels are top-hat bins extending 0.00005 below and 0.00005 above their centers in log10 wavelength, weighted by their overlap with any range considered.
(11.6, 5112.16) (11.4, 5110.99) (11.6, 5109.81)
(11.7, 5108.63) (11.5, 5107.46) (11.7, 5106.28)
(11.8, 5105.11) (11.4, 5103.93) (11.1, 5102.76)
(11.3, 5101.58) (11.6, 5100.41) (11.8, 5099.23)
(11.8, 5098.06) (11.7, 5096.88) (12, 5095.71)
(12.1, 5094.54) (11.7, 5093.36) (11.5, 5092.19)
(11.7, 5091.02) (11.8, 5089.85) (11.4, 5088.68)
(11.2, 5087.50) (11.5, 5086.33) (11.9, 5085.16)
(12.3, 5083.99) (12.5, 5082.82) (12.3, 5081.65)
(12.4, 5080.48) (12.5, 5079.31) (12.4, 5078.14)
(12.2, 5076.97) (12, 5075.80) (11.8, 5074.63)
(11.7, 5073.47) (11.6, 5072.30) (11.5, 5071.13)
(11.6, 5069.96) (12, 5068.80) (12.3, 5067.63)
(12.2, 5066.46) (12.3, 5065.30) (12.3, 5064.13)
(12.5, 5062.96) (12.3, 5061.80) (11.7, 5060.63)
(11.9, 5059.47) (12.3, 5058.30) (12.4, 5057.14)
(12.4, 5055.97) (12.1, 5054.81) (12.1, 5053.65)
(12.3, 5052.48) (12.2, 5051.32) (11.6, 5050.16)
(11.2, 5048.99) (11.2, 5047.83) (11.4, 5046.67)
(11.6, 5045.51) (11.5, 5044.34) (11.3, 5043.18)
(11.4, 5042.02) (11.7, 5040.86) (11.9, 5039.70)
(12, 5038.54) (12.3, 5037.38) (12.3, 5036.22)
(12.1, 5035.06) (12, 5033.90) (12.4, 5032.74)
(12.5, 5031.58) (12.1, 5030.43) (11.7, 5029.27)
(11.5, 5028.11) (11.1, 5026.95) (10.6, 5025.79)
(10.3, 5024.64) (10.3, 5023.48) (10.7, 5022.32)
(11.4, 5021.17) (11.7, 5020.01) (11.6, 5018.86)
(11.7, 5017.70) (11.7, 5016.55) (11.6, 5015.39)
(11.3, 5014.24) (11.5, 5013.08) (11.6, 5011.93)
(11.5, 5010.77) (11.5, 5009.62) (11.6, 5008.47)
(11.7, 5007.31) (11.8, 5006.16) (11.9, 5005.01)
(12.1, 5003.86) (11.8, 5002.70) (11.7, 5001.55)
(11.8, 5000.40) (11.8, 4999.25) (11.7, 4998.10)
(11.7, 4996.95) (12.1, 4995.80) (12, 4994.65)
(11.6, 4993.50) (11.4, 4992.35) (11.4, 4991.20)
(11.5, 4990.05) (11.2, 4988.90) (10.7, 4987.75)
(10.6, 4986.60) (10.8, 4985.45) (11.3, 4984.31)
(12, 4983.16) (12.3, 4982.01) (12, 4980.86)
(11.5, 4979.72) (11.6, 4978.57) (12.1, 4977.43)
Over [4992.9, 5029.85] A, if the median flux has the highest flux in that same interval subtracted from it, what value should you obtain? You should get -0.45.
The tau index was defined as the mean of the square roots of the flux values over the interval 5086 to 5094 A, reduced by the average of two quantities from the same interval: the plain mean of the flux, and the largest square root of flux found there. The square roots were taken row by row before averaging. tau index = -4.09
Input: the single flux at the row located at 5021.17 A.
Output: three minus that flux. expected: -8.4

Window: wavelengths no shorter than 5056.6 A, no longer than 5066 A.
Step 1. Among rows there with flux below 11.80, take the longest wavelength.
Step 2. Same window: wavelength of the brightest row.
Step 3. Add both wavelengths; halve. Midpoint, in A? 5061.8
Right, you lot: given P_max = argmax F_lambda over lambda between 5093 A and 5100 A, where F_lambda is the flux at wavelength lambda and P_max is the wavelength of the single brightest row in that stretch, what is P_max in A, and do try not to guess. 5094.54 A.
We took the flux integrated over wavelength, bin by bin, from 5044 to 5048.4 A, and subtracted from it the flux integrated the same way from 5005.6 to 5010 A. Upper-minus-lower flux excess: -1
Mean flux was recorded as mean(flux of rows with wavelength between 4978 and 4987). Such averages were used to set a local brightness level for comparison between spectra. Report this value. 11.5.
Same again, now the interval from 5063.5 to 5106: 11.9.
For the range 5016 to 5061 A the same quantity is 11.7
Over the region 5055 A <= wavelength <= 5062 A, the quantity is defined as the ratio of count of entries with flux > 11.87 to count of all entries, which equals 0.83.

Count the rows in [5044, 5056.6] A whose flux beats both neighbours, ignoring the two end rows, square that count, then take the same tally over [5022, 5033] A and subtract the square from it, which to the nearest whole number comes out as -3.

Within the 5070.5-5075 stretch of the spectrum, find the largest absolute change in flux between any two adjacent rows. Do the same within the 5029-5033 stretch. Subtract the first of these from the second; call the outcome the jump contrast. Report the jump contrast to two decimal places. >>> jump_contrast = 0.30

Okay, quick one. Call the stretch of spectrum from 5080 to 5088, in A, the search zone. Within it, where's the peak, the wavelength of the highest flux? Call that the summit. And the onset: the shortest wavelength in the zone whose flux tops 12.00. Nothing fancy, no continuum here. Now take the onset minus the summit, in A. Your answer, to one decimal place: -2.3 A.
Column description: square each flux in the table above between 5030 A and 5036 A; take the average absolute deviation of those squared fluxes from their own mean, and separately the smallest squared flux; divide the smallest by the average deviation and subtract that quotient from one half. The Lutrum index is -31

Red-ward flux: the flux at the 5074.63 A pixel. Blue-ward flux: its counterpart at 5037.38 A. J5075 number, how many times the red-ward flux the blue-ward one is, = 1.04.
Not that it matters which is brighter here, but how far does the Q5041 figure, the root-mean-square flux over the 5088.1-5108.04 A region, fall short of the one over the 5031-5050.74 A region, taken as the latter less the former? 0.15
